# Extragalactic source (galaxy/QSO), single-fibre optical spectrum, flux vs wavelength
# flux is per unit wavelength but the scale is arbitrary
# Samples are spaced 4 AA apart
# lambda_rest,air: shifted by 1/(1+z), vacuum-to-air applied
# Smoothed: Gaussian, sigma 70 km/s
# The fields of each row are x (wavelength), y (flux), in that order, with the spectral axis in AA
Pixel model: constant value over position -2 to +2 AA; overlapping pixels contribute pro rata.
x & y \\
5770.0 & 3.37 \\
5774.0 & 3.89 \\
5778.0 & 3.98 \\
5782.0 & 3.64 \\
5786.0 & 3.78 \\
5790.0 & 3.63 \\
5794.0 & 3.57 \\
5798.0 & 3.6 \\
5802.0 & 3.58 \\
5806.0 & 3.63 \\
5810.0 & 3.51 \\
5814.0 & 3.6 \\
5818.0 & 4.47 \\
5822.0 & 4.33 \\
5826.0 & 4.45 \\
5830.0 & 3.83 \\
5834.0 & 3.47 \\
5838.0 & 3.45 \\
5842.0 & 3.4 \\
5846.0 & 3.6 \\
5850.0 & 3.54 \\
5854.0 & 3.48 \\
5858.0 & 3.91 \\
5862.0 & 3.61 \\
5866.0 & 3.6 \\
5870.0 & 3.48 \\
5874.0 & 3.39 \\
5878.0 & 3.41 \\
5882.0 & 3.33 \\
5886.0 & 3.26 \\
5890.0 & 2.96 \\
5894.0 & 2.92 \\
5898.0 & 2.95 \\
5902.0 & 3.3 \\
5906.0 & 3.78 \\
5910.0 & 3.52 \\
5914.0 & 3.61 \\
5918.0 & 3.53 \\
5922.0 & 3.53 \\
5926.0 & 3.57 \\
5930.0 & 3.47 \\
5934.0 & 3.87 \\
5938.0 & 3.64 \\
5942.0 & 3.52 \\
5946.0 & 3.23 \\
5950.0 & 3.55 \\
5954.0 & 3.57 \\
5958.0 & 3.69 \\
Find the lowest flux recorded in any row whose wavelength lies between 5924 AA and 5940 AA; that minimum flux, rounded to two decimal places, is 3.47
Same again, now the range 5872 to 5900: 2.92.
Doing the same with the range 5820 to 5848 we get 3.40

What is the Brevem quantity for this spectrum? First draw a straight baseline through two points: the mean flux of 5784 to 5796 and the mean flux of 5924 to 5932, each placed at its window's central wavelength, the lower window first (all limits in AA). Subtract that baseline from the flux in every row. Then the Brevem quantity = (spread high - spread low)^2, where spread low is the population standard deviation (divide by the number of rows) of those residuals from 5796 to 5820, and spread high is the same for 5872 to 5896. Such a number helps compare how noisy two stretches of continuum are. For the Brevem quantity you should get 0.021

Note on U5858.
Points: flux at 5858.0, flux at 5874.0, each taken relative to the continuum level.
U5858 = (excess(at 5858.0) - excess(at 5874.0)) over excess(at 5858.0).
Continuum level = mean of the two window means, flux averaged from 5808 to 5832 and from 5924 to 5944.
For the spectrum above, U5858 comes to 6.0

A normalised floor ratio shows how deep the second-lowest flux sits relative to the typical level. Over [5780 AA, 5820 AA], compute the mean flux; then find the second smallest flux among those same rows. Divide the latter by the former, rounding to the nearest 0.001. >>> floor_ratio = 0.965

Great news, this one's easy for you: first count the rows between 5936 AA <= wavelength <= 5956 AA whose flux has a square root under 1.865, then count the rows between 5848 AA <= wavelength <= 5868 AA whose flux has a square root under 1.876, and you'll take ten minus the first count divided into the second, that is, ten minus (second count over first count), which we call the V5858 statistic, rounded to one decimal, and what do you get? 9.0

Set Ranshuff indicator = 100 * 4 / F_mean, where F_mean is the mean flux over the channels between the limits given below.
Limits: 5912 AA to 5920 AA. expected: 112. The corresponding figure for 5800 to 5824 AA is 104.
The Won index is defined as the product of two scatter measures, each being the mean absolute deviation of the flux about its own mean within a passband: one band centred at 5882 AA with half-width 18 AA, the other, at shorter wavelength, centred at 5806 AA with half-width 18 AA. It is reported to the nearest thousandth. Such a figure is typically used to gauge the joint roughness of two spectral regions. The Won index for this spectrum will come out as 0.058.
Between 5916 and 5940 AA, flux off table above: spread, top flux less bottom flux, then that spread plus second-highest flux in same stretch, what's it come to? 4.04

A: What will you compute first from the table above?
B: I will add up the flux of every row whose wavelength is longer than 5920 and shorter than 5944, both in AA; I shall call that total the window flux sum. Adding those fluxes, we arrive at 21.6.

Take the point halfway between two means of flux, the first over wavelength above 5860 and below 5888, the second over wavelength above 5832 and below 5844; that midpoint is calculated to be 3.44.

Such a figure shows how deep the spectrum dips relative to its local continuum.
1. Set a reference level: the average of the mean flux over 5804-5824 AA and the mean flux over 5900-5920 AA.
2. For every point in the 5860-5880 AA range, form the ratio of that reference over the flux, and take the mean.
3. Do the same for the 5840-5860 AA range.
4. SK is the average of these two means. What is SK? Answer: 1.05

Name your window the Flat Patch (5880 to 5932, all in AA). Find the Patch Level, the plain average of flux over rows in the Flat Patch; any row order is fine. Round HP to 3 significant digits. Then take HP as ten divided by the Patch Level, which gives 2.97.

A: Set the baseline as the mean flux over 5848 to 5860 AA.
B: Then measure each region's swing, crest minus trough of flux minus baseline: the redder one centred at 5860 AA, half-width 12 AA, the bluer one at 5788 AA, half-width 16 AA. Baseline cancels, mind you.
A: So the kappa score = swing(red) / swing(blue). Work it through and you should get 1.0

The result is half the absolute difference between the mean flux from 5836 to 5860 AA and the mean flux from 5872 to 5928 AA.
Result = 0.10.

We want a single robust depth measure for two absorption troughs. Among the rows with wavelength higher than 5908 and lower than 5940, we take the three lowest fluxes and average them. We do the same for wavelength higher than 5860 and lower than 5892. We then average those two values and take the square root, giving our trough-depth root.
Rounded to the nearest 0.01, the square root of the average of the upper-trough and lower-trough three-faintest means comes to 1.83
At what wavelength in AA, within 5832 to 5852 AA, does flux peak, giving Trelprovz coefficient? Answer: 5846.0 AA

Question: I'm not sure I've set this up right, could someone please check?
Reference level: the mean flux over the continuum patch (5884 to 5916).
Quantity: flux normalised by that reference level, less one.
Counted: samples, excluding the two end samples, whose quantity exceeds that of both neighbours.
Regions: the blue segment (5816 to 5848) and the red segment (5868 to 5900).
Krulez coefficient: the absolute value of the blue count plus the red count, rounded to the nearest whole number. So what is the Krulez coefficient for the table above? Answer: 2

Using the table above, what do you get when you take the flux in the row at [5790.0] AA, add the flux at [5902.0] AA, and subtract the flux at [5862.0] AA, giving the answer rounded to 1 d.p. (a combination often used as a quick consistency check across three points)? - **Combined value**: 3.3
